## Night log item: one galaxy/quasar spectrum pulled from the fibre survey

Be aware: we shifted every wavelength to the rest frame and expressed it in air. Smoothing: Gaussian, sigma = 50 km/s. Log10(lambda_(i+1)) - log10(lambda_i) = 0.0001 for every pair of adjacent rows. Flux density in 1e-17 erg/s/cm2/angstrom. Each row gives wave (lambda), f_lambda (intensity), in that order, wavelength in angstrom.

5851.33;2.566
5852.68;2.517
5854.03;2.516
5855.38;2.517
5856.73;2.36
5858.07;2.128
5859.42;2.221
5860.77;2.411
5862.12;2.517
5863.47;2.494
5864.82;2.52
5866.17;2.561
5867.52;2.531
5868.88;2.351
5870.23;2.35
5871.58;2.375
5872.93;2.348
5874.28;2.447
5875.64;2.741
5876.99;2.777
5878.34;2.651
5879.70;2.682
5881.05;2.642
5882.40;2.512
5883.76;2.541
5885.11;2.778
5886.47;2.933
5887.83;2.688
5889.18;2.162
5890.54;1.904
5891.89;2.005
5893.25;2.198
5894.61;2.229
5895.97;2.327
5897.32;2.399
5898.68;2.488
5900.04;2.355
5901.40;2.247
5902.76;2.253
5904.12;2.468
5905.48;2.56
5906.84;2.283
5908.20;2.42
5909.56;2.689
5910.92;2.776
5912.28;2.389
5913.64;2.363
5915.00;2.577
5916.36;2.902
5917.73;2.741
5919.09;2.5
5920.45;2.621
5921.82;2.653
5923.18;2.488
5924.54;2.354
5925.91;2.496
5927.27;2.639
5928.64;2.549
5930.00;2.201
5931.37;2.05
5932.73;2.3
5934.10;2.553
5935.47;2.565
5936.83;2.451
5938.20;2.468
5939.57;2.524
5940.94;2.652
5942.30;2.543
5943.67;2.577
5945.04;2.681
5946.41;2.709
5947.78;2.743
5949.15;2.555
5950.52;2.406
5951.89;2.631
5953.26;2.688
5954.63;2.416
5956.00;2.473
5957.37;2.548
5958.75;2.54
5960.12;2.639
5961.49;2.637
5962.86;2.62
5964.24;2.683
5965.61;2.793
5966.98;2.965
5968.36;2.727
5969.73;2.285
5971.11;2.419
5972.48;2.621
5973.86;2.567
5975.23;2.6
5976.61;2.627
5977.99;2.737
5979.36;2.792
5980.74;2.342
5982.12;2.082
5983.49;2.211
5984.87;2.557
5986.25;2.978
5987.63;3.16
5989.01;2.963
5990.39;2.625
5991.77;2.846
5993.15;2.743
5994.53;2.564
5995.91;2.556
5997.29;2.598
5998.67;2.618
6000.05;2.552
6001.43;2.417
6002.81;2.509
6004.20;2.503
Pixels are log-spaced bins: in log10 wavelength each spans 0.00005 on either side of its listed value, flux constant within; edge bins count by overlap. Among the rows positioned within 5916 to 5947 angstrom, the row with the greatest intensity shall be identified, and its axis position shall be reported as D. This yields 5916.36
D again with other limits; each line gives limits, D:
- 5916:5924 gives 5916.36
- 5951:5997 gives 5987.63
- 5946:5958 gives 5947.78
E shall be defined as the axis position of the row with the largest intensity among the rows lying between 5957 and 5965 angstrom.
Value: 5964.24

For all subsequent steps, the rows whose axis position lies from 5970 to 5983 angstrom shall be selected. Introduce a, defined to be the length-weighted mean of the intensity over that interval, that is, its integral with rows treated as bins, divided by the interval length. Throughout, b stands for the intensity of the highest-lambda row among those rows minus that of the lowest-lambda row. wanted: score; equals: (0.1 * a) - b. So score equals 0.59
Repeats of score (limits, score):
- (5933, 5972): 0.39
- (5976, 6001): 0.34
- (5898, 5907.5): 0.44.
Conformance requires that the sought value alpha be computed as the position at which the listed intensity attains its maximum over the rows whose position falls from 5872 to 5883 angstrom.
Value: 5876.99 angstrom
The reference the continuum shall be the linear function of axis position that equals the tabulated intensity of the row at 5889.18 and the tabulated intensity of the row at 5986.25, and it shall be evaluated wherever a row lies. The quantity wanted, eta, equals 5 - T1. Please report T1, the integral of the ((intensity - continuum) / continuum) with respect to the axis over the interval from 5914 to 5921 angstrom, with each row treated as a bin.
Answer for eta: 4.3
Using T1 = 0.7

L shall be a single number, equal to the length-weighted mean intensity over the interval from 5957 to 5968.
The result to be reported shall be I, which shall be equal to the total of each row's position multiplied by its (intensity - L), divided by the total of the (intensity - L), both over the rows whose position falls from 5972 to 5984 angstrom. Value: 5981.0 angstrom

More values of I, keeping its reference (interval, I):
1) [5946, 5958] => 5953.9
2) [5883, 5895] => 5892.0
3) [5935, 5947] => 5938.8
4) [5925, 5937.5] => 5931.5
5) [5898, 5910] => 5903.3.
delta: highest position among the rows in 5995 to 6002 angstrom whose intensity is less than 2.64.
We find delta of 6001.43 angstrom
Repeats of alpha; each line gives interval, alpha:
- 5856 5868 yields 5866.17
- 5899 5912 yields 5910.92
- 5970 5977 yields 5976.61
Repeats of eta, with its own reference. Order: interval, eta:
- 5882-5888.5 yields 3.3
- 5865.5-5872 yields 3.5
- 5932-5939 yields 5.2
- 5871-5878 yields 3.3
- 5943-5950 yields 5.0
